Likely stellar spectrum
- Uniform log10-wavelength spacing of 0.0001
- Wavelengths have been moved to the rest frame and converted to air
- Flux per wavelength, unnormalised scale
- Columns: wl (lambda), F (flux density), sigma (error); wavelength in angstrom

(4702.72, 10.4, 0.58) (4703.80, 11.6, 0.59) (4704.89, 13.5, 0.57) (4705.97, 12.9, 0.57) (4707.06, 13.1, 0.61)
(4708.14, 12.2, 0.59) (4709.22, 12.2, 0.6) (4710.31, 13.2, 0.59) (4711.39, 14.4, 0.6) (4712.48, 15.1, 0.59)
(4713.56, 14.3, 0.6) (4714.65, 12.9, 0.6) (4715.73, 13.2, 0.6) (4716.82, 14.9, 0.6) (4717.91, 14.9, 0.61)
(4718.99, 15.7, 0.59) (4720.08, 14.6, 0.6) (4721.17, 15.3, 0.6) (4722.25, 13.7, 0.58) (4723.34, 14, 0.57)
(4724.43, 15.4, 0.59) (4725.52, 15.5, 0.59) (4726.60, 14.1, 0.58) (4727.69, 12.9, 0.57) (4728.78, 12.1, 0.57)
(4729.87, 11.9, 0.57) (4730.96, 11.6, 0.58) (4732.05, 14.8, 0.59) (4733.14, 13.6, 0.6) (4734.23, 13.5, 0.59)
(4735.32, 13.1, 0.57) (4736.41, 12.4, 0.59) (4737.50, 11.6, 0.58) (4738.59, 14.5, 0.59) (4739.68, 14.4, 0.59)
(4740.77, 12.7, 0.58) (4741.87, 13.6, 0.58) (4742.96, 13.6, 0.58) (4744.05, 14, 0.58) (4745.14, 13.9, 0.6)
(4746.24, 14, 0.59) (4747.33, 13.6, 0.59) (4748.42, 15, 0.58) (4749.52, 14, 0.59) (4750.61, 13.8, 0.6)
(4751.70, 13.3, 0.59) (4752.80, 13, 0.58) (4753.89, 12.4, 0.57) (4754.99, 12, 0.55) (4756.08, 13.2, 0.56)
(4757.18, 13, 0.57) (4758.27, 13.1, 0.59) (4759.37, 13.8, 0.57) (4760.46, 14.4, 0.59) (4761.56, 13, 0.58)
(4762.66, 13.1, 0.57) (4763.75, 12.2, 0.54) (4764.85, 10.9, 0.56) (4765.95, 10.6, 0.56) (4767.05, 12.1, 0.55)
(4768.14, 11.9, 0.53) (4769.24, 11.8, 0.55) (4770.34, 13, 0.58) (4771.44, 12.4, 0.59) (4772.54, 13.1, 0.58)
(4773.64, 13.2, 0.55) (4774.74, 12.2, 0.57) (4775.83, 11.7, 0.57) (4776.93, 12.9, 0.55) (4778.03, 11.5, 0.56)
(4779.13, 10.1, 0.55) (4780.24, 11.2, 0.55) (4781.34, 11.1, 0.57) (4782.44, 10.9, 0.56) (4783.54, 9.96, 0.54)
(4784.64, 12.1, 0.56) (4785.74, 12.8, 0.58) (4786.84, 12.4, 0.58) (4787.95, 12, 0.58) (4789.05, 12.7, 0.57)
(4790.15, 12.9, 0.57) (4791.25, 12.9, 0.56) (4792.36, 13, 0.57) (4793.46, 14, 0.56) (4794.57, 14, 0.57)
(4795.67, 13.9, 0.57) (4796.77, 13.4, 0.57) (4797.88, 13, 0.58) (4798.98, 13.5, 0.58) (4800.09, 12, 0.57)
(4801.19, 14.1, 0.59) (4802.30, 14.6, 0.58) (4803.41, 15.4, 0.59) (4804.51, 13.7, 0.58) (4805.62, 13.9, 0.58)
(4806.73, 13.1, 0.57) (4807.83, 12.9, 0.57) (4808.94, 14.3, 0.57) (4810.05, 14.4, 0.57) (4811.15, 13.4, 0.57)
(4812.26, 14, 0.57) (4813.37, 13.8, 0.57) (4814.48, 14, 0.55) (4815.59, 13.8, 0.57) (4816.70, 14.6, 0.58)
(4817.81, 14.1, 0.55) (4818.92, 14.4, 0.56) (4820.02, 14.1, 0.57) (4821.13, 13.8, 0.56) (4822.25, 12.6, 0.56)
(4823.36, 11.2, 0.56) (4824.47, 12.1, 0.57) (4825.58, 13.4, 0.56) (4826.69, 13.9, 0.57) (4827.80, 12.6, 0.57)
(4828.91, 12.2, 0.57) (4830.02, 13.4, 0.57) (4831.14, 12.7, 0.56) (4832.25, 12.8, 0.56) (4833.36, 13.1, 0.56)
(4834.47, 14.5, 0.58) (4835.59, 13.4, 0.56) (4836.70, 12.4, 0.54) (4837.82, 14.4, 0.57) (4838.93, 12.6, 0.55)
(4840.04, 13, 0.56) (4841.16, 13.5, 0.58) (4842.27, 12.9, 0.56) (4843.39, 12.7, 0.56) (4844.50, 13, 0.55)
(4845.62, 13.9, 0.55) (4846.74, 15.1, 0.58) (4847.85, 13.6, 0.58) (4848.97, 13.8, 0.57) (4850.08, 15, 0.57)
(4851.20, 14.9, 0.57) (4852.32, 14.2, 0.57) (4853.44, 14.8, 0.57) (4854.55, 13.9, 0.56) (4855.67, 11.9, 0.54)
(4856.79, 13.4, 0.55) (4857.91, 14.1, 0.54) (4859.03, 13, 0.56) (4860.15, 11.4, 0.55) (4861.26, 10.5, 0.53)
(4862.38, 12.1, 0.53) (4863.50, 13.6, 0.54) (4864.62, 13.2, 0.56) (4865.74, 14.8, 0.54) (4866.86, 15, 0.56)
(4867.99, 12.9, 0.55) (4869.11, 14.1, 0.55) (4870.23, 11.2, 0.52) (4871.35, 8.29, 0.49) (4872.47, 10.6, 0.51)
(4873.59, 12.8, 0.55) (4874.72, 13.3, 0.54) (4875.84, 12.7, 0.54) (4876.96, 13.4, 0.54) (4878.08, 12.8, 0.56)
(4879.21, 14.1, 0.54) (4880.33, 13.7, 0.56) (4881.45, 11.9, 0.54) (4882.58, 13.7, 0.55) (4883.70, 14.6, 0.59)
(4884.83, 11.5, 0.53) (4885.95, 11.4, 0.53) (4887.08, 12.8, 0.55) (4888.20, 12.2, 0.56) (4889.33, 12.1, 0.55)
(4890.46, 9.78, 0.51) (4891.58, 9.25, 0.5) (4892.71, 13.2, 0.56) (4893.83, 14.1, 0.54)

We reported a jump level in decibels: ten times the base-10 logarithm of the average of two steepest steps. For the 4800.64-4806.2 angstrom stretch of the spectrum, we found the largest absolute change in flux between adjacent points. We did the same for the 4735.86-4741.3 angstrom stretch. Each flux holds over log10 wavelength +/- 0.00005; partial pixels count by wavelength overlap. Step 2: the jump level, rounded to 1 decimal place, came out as 3.6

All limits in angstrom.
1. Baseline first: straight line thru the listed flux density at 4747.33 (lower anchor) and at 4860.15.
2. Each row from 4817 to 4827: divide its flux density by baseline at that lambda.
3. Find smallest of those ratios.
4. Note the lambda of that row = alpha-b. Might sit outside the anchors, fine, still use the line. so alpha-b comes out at 4823.36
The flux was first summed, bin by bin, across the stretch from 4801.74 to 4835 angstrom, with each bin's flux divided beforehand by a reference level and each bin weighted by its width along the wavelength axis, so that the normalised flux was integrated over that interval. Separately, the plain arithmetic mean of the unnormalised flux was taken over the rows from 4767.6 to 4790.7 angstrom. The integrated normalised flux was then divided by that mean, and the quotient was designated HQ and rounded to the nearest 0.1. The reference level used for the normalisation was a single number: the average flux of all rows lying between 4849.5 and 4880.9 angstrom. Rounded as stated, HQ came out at 2.9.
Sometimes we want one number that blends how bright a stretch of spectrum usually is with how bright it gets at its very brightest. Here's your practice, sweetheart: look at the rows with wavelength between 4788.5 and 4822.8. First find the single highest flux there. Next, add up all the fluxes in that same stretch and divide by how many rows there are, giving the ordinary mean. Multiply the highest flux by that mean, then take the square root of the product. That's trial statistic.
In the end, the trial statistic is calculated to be 14.5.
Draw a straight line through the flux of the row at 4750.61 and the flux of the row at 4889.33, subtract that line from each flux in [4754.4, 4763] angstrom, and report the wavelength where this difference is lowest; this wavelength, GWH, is 4754.99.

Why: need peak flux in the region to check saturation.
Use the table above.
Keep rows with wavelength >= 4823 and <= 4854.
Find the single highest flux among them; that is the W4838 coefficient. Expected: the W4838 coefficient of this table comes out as 15.1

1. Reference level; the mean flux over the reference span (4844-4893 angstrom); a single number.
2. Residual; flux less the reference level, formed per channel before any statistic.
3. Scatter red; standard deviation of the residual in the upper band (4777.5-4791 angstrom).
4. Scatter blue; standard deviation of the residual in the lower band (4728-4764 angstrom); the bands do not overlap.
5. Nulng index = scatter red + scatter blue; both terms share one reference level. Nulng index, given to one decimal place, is 1.9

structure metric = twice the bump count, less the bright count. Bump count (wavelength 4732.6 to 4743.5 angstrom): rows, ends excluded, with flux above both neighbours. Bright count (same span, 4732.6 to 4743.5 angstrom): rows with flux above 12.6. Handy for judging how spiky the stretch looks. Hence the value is -6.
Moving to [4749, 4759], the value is -5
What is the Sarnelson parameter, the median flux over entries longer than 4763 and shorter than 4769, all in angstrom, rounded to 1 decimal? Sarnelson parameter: 11.9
